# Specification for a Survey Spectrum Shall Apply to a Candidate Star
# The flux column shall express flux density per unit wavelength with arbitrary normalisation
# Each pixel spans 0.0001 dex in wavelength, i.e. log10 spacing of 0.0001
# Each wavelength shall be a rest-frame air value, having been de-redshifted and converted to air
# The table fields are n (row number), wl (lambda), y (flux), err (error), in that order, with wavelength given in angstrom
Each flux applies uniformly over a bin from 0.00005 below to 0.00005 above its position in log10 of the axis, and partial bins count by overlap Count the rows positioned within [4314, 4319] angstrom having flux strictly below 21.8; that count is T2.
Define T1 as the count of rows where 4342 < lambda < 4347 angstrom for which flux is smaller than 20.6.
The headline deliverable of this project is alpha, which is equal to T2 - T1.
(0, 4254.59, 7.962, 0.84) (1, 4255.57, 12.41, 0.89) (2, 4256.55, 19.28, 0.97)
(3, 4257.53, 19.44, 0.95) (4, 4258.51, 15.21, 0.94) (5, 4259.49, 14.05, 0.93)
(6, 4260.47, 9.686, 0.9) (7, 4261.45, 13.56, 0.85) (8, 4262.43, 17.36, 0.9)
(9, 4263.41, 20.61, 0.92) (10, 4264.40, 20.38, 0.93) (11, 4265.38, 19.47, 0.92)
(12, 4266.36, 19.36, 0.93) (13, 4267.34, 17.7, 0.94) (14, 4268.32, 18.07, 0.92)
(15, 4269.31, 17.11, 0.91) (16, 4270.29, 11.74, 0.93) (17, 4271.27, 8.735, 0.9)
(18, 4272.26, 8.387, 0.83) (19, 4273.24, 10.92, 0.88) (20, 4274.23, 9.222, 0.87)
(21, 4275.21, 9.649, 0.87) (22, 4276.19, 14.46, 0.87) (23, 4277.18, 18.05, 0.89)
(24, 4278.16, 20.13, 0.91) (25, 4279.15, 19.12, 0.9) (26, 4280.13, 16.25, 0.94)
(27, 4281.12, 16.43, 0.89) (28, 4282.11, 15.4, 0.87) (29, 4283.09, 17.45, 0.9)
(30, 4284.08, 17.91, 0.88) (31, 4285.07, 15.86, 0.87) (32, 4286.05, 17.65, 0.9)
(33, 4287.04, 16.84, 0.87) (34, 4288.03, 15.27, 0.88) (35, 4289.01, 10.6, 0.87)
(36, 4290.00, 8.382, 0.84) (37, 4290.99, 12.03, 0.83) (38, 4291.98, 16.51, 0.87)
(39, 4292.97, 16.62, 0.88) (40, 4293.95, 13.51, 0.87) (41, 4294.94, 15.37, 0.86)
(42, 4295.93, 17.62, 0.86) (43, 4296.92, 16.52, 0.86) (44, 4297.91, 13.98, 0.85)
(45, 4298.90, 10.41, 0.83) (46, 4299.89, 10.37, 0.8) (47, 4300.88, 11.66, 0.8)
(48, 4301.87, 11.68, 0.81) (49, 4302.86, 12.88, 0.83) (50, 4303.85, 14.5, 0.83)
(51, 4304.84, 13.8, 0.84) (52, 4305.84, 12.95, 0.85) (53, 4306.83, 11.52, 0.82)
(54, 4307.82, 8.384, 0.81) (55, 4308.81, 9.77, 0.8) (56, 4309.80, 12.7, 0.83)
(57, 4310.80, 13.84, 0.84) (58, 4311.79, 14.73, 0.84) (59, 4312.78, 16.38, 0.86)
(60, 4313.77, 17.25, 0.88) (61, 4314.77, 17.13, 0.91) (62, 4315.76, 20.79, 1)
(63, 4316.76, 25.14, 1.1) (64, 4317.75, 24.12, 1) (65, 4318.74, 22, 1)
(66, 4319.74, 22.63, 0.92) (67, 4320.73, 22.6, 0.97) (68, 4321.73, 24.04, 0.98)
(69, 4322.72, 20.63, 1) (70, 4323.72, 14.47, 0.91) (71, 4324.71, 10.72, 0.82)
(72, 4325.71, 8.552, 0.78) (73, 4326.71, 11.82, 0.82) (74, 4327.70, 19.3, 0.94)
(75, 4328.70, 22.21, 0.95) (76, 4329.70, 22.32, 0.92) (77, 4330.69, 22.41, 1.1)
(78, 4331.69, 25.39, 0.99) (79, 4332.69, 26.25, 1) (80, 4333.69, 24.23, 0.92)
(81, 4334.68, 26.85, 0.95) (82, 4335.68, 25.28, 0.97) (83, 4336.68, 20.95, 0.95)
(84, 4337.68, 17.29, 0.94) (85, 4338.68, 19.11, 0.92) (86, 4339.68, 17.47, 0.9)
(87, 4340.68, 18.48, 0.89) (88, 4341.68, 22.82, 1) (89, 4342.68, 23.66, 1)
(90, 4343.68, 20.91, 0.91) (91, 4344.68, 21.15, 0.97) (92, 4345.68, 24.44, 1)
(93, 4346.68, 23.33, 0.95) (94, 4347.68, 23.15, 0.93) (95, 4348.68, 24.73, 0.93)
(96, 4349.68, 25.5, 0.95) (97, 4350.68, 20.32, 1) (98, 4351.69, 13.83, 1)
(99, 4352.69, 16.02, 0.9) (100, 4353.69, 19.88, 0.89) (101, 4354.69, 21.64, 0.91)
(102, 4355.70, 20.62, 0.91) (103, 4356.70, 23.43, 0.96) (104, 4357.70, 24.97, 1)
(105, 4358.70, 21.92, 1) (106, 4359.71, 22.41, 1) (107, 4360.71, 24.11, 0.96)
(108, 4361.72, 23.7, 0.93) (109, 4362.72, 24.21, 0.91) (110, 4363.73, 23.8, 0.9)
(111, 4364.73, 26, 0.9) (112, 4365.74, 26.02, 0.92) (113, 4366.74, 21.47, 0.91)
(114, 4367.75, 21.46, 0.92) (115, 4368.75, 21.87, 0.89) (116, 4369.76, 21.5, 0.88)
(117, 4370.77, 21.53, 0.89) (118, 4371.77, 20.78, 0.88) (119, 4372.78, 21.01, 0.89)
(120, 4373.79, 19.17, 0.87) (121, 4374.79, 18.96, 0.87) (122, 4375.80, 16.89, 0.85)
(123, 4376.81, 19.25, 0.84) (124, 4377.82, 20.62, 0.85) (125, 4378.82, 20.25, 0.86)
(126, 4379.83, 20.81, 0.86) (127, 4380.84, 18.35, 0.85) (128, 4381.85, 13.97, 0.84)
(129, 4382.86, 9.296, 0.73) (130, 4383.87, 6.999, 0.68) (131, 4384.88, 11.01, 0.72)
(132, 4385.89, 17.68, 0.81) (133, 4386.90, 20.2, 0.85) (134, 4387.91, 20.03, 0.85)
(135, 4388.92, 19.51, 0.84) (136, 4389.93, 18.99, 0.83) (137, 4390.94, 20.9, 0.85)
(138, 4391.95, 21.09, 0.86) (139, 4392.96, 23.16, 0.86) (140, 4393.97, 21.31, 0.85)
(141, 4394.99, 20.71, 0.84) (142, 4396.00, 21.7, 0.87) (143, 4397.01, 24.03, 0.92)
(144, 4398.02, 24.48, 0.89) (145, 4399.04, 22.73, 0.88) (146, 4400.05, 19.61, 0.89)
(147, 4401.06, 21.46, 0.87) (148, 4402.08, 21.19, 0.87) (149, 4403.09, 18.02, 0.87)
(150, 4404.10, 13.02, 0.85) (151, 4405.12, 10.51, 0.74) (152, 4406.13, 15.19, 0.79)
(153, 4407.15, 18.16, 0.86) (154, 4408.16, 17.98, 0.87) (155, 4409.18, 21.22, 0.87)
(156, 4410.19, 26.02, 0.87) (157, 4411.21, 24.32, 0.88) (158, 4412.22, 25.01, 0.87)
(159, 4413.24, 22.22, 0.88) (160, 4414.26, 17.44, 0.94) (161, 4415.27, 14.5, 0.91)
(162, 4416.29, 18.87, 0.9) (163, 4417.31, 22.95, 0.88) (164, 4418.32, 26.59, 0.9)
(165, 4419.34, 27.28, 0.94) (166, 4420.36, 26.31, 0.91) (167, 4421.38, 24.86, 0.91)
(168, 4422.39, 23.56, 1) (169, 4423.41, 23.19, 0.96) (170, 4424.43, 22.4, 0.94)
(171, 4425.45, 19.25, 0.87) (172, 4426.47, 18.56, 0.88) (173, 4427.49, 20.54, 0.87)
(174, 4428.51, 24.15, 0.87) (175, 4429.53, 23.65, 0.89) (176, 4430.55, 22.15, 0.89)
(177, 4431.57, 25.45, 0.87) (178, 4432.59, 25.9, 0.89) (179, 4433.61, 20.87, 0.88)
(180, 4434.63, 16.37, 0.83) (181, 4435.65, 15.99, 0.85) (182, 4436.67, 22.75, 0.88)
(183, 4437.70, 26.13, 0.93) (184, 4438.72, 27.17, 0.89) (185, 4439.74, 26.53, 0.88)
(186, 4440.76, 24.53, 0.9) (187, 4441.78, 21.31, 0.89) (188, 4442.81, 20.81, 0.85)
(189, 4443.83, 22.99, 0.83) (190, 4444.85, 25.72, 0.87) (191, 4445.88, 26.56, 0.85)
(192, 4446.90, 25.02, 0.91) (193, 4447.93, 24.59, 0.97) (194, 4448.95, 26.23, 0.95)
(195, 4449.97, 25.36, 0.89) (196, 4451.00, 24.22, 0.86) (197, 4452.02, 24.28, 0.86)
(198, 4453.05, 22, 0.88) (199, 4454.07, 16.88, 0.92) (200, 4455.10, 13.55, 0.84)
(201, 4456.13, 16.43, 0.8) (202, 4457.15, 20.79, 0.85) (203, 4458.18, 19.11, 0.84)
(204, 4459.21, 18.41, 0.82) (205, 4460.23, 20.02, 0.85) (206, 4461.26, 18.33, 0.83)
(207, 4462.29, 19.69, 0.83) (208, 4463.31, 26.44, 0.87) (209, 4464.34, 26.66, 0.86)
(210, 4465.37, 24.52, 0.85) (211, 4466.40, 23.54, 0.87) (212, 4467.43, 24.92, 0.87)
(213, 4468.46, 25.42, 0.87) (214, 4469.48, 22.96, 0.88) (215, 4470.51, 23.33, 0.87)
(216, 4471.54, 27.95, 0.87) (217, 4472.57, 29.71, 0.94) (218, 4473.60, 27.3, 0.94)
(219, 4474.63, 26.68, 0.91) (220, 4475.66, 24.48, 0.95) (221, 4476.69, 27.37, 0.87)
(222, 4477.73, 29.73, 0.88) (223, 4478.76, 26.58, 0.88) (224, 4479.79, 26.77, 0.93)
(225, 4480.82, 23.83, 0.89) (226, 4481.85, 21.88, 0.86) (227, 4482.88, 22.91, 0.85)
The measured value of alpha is 2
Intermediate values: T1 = 0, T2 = 2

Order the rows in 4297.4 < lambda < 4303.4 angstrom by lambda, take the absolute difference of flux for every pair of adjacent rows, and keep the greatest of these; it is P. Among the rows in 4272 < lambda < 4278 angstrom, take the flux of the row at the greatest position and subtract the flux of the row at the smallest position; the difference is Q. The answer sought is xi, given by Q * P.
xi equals 34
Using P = 3.6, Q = 10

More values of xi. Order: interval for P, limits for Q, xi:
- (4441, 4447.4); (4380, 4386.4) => -2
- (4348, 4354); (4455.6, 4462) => 12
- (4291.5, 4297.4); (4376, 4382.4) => -16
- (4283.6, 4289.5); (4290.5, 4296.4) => 26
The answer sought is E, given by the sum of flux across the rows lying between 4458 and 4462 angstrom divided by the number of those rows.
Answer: 19.0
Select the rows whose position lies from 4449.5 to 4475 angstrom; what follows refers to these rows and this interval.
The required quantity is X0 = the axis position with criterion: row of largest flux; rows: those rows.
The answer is 4472.57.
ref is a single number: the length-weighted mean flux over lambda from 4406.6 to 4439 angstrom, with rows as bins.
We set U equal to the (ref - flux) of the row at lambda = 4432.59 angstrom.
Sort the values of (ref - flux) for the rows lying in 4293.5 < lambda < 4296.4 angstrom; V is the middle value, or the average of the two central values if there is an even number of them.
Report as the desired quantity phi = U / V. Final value -0.5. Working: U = -3.7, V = 7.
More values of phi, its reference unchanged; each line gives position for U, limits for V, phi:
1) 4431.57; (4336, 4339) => -1.1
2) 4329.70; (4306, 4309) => 0.0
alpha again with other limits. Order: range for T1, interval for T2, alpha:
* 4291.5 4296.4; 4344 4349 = -4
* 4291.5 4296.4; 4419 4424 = -5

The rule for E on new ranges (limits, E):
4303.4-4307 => 13.2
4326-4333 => 21.4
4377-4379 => 20.4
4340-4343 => 21.7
